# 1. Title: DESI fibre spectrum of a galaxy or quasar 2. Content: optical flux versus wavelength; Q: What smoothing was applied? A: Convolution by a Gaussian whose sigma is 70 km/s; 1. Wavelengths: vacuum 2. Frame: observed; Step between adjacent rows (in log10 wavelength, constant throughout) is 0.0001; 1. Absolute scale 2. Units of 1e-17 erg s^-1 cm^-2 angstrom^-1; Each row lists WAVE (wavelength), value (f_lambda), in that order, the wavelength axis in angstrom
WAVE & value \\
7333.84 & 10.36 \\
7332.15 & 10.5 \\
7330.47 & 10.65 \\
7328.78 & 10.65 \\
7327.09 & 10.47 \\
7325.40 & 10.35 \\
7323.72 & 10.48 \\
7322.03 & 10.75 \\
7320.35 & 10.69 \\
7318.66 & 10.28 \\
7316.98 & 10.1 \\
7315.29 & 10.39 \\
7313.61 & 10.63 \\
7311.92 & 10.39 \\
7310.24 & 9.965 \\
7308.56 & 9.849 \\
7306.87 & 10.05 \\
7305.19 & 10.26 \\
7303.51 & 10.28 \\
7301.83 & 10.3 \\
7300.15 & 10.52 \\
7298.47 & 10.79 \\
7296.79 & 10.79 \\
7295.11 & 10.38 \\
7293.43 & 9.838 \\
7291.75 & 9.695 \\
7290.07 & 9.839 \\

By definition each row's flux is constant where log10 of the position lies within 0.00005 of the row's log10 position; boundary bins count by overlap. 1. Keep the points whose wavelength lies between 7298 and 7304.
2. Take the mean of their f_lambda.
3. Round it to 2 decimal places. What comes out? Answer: 10.47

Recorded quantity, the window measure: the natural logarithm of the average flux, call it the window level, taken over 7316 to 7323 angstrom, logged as 2.35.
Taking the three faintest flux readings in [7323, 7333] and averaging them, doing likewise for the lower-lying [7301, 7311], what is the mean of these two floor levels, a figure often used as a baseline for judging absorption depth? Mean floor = 10.19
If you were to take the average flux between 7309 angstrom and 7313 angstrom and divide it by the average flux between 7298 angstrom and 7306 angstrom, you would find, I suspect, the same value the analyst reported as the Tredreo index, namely 0.98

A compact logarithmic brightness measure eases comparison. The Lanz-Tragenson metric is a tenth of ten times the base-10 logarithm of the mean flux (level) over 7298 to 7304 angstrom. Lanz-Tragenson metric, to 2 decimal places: 1.02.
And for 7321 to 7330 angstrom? 1.02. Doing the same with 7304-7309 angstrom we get 1.00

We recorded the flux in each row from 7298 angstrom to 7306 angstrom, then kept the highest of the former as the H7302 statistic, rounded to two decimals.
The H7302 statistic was 10.79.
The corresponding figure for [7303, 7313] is 10.39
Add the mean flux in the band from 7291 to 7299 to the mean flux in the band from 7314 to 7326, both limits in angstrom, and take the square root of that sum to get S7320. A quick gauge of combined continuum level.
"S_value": 4.55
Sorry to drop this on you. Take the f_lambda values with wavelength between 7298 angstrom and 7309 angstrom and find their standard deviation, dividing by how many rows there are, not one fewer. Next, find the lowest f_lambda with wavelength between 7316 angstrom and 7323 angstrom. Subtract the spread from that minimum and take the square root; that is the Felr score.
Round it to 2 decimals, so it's 3.13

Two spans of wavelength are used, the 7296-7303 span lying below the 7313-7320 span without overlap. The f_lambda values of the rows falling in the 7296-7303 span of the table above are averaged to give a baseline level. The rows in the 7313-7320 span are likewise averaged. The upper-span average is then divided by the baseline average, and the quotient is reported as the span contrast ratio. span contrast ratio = 0.98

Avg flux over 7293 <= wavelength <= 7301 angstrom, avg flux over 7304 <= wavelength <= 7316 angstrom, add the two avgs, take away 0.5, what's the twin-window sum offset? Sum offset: 20.2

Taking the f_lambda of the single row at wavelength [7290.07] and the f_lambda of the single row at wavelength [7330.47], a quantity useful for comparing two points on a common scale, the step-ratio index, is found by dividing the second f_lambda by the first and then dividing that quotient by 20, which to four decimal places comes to 0.0541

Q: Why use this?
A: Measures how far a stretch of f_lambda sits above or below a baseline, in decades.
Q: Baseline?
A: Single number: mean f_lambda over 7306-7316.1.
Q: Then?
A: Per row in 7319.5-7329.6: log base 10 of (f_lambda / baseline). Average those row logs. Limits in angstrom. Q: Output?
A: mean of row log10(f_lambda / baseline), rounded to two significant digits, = 0.015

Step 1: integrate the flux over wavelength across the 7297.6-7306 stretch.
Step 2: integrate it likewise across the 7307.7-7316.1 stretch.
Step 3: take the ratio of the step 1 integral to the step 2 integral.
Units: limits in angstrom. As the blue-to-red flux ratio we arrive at 1.02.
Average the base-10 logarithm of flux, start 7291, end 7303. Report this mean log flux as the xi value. 1.01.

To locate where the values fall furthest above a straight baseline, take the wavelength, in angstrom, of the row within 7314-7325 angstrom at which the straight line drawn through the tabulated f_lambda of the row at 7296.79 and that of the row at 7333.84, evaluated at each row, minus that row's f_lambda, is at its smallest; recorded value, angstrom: 7322.03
